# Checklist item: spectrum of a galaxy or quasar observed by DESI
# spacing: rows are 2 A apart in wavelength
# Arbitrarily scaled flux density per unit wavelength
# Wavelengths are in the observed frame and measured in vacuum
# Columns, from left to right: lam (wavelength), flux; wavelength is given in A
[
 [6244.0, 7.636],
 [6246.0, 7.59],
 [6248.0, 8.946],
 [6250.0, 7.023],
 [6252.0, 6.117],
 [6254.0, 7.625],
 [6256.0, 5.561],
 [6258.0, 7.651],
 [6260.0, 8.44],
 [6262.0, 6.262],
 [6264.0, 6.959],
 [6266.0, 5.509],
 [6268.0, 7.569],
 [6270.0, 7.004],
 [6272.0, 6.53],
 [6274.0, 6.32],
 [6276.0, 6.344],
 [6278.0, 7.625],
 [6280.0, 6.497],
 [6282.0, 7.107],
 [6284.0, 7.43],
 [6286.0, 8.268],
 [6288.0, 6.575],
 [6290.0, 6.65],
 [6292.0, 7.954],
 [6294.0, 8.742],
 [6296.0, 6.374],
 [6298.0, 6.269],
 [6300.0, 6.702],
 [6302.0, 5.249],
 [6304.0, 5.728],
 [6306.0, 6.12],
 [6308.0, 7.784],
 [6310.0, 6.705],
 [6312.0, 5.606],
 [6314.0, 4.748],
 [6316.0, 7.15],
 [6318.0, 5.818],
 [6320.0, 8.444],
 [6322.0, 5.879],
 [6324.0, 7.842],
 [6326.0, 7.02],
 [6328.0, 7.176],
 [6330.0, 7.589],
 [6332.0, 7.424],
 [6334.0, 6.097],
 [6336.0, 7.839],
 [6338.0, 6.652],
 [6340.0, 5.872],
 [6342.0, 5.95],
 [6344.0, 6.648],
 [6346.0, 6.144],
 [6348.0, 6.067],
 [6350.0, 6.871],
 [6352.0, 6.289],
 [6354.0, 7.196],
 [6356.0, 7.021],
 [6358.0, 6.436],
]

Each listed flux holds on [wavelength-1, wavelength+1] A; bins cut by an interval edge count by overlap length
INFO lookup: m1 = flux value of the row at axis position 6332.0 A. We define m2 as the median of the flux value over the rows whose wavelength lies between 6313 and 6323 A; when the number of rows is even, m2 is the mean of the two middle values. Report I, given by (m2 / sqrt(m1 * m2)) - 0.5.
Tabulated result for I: 0.39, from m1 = 7.424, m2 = 5.88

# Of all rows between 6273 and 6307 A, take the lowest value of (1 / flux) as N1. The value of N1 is 0.114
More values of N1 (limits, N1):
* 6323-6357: 0.128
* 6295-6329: 0.118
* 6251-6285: 0.118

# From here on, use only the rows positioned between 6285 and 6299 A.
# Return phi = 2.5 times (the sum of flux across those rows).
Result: 127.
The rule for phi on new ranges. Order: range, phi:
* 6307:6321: 116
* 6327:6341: 122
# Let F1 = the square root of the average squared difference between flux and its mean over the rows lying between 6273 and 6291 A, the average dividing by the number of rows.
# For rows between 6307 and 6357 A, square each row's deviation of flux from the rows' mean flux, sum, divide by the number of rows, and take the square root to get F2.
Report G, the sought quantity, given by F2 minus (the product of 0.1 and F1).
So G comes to 0.78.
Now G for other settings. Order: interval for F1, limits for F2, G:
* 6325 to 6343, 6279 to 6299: 0.76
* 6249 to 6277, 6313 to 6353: 0.79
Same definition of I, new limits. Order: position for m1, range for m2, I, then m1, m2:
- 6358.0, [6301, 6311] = 0.48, 6.436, 6.12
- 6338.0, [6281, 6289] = 0.55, 6.652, 7.27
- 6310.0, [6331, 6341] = 0.50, 6.705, 6.65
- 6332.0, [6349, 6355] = 0.46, 7.424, 6.87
